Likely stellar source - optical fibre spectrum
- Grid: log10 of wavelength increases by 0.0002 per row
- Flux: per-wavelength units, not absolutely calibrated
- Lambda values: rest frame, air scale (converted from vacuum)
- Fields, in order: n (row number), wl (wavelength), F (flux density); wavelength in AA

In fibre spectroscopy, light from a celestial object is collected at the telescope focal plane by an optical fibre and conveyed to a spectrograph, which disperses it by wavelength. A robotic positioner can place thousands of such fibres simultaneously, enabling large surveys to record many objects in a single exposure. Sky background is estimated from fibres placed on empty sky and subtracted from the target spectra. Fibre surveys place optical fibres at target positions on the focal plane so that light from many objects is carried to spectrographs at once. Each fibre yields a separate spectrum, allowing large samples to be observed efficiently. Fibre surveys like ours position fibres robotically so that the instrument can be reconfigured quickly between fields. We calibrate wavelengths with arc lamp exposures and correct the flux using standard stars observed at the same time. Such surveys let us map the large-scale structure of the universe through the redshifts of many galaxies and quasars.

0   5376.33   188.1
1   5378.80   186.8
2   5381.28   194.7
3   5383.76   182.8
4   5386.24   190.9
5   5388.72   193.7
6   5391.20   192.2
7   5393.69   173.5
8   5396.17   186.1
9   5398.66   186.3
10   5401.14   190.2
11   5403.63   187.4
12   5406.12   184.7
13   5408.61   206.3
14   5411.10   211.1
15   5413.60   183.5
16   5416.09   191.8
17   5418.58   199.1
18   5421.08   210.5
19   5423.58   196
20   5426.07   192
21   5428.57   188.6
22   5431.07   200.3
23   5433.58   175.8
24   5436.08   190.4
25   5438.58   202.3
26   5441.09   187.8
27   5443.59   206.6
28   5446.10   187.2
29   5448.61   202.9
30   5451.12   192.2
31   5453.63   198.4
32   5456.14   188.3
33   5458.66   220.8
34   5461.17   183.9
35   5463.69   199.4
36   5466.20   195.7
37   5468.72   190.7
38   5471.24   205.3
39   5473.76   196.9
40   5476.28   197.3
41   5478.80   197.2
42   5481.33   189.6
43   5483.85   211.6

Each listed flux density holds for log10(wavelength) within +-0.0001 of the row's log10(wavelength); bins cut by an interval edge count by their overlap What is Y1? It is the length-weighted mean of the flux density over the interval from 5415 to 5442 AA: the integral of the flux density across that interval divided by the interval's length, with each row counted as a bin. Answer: 194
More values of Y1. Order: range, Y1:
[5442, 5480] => 197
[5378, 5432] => 192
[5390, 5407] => 186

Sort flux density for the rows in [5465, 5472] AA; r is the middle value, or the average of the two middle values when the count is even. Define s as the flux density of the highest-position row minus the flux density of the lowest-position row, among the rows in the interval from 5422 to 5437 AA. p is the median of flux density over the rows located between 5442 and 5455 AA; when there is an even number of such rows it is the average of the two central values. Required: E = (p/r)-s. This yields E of 7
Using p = 198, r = 196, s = -5.6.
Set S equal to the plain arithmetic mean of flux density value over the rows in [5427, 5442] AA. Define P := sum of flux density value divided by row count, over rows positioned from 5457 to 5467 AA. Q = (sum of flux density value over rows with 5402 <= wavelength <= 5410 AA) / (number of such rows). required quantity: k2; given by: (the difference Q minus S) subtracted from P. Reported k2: 198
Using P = 200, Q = 193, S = 191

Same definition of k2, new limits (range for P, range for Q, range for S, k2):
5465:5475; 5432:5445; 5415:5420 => 200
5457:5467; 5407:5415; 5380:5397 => 187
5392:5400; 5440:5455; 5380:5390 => 177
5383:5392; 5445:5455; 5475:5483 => 189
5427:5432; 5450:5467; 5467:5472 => 195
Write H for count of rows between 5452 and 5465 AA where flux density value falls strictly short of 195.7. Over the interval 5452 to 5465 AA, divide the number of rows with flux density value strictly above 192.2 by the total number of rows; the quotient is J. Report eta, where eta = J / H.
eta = 0.30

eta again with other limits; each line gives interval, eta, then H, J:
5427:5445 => 0.11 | 4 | 0.43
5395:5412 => 0.06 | 5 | 0.29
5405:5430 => 0.10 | 5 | 0.50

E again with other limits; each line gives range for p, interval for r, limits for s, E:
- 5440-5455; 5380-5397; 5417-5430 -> 12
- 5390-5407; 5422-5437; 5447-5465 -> 4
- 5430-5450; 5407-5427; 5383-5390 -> -10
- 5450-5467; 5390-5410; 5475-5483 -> 9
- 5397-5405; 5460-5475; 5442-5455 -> 9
